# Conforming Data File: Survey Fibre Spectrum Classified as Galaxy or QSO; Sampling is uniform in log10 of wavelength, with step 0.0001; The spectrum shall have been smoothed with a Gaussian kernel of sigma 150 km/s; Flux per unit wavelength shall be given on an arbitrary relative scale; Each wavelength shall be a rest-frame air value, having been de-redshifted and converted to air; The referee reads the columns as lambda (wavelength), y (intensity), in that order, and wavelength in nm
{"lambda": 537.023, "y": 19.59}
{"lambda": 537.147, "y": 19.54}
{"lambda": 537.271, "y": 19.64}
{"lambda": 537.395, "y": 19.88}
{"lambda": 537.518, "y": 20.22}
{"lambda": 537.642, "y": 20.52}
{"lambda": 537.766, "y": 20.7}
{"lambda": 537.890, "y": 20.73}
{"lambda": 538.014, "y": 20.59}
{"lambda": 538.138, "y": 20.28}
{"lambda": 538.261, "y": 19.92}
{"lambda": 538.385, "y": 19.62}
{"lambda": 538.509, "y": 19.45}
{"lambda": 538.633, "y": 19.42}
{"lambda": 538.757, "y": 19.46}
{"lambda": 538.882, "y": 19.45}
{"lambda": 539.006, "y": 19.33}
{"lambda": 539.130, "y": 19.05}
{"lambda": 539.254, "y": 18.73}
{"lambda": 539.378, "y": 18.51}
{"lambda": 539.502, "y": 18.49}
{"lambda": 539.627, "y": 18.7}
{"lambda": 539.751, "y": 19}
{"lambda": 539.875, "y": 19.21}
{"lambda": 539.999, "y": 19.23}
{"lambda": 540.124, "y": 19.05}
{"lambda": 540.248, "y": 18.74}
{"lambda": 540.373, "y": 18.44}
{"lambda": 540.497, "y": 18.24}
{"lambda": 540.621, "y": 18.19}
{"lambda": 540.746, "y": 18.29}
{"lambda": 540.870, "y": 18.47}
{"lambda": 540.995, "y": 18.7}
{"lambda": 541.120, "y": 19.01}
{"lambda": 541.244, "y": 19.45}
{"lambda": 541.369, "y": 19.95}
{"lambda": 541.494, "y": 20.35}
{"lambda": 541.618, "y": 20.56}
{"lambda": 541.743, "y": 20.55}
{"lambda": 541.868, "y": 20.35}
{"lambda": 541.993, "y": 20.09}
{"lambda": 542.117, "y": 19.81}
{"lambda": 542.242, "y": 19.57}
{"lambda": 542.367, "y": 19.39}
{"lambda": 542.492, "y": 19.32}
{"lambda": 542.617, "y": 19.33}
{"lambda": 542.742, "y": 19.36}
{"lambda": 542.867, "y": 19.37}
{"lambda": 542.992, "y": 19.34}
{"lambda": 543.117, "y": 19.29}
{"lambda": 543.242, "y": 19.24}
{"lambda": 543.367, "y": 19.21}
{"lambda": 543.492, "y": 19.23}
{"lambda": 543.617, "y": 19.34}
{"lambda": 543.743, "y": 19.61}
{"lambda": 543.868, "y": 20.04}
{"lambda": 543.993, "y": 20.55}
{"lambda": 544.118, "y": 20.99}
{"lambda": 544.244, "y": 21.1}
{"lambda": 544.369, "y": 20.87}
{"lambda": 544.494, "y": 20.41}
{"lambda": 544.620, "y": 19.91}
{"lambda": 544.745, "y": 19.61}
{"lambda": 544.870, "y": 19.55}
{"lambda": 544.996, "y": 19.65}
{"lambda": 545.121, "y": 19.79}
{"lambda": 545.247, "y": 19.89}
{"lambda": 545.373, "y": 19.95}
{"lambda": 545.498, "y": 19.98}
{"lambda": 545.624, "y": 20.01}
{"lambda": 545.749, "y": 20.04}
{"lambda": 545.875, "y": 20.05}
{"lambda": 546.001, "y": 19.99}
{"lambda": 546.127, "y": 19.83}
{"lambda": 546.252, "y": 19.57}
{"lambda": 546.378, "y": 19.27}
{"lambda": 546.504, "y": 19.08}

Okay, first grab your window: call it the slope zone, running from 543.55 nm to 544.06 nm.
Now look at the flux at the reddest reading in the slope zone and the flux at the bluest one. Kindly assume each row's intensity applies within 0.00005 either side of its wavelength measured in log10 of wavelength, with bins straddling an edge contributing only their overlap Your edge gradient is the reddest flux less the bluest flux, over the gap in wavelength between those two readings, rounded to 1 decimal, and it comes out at 3.2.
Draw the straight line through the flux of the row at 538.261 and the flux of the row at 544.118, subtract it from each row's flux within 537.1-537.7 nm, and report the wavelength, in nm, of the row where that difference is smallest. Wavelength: 537.147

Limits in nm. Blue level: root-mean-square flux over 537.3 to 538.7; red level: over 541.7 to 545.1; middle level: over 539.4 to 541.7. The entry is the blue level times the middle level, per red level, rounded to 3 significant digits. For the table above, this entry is 19.3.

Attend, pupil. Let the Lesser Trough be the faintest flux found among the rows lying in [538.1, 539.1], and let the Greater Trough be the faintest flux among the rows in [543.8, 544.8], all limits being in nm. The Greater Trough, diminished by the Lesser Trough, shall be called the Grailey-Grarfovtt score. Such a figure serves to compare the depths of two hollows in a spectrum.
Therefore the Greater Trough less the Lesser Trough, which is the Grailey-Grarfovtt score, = 0.3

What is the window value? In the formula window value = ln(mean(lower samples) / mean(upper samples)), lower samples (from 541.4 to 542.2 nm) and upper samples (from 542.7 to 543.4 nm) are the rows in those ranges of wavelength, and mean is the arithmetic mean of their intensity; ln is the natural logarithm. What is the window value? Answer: 0.05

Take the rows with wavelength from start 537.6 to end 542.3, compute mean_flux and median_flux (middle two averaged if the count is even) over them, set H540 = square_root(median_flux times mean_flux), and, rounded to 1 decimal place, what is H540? 19.4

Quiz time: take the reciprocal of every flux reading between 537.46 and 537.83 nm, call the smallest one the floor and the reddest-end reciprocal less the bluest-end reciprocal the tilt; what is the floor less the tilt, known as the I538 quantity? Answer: 0.0495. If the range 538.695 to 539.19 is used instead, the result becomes 0.0503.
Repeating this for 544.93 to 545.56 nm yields 0.0509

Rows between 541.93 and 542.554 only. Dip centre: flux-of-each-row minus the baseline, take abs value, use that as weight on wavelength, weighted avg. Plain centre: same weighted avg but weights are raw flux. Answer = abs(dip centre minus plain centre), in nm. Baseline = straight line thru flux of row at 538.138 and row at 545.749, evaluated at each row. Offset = 0.10 nm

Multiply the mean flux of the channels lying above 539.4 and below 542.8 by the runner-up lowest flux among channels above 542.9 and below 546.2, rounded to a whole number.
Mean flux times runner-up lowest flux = 370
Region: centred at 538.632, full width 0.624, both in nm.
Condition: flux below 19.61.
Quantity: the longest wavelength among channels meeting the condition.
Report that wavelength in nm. 538.882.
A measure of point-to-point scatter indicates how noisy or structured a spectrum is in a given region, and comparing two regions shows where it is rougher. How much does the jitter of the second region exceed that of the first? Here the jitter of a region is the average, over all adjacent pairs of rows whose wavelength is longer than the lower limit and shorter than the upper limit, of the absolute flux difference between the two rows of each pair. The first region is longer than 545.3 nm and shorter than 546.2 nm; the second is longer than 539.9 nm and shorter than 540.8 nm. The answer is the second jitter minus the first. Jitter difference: 0.14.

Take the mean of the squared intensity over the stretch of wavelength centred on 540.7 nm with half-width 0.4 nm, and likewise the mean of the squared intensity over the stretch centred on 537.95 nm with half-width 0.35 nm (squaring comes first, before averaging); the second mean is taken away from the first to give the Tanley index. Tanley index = -80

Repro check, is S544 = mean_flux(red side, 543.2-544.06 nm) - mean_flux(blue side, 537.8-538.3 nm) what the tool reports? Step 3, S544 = -0.8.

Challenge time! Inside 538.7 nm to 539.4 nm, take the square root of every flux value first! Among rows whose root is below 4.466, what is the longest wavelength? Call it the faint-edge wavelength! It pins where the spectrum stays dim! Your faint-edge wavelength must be 539.378 nm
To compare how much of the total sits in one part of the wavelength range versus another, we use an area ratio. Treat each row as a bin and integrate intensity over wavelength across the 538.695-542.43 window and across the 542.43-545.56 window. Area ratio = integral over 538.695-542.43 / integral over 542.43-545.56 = 1.2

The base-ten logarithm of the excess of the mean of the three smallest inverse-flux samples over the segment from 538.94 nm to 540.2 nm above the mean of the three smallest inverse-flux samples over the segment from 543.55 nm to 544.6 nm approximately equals -2.37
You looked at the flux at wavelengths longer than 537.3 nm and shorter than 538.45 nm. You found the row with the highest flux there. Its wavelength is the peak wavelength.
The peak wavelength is 537.890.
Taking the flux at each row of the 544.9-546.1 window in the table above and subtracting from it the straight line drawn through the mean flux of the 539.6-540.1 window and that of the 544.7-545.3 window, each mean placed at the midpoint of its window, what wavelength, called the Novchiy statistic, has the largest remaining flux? 545.749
